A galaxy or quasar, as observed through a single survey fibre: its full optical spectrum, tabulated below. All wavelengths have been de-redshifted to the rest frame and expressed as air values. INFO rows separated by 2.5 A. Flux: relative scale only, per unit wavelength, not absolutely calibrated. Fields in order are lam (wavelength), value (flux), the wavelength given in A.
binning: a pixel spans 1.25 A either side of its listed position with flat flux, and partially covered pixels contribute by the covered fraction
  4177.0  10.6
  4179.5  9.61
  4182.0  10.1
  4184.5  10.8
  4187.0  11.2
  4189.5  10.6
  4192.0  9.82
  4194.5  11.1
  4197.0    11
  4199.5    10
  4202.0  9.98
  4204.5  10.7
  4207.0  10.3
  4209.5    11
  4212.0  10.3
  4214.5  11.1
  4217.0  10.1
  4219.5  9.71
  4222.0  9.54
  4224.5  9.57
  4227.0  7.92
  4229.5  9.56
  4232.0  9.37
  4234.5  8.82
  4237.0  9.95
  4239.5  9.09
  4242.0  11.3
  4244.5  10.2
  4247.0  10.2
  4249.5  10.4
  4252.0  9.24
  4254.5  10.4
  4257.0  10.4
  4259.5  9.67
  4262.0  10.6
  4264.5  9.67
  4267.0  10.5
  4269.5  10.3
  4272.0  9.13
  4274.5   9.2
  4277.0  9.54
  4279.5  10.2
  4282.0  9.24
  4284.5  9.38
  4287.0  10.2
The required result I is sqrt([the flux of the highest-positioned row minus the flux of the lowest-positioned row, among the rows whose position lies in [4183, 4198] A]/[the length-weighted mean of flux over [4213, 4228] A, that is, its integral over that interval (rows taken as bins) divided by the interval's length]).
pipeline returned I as 0.14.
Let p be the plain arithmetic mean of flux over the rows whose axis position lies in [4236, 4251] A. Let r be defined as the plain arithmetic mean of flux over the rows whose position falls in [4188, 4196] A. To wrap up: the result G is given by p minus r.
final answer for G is -0.3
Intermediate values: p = 10.2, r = 10.5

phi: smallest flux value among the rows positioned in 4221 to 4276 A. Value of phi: 7.92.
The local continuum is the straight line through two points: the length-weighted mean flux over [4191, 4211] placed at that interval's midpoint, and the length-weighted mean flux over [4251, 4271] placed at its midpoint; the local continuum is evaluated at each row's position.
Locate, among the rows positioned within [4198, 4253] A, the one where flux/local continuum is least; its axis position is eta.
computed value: 4227.0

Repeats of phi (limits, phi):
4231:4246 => 8.82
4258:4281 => 9.13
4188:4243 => 7.92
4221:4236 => 7.92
